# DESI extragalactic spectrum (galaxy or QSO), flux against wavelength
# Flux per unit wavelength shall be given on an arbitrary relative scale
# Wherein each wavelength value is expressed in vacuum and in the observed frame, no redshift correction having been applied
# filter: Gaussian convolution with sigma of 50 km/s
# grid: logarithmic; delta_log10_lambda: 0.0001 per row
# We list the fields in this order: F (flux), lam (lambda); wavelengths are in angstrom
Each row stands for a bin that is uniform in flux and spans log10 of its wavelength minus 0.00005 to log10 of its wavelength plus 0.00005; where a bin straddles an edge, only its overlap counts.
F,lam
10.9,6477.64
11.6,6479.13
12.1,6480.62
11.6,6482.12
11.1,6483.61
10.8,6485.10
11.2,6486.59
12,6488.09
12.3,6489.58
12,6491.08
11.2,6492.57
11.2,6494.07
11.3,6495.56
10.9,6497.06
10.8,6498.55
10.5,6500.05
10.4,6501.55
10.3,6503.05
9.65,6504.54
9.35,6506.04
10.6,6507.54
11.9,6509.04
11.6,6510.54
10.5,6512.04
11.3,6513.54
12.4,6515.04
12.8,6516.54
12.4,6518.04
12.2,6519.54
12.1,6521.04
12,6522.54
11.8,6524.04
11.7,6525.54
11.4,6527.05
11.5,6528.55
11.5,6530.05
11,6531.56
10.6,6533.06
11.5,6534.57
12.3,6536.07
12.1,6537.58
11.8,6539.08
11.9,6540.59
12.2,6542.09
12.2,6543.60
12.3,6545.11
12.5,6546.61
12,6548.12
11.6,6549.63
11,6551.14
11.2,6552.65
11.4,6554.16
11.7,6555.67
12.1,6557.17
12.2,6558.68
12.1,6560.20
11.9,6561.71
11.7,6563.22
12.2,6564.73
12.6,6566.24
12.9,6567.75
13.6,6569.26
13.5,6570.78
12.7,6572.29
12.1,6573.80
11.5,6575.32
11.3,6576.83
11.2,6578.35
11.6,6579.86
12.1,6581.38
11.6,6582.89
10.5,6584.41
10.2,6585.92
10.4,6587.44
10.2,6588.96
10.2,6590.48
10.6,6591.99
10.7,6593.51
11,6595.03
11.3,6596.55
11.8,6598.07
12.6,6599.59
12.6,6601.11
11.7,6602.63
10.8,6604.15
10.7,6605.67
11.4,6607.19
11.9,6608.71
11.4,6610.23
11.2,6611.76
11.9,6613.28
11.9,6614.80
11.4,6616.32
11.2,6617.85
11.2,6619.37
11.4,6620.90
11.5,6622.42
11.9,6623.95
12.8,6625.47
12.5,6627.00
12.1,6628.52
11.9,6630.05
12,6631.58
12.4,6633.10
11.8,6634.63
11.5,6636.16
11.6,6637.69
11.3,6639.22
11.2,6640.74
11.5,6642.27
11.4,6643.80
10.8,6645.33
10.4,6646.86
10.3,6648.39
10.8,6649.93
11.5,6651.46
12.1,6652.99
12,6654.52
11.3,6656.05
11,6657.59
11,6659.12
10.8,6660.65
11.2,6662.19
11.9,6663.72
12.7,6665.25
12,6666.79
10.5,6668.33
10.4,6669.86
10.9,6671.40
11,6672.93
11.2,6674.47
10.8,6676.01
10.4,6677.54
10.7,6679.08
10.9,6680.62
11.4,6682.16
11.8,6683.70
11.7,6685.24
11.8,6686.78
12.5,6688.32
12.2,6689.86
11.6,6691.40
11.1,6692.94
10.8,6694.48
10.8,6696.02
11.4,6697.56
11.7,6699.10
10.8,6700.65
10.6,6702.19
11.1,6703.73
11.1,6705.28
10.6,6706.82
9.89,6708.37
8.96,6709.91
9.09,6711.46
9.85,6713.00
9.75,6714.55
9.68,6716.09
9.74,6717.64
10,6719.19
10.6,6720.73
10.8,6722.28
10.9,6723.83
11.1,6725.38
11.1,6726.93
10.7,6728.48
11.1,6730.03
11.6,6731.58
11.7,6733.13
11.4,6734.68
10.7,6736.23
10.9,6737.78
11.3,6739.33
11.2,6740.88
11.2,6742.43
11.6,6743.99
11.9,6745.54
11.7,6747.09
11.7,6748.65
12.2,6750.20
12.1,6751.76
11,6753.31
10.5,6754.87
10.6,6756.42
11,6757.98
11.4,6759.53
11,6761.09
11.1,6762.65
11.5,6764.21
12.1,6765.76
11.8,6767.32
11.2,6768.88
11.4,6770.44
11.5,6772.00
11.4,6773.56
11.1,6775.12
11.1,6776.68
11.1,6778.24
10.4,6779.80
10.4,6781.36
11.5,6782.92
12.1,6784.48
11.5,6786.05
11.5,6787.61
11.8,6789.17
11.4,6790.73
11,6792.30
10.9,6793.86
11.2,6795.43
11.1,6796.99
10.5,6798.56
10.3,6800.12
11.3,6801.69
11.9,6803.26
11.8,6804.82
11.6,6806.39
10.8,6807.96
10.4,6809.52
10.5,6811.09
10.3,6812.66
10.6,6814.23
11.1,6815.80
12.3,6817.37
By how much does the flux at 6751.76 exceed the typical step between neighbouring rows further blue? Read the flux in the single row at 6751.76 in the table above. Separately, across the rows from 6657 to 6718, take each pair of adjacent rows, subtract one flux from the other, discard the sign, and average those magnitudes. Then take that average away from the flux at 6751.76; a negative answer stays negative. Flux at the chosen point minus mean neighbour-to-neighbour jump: 11.7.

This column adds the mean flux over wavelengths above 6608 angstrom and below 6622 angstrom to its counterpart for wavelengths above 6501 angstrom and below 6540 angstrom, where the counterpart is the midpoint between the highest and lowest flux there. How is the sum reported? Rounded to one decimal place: 22.6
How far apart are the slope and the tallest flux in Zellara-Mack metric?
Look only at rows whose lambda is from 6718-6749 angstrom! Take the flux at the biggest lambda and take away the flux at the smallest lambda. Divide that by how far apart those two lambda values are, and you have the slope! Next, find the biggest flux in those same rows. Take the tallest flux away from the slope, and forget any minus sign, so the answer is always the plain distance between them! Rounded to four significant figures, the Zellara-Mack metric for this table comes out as 11.84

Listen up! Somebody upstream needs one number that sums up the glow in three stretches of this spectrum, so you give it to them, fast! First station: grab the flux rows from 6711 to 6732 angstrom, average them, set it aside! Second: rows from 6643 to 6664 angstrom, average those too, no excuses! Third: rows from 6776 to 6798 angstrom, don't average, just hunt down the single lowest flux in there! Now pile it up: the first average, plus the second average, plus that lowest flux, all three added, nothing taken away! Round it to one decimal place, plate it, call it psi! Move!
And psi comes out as 32.0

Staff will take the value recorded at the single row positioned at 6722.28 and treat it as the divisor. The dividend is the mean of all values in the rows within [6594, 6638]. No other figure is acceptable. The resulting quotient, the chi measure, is 1.08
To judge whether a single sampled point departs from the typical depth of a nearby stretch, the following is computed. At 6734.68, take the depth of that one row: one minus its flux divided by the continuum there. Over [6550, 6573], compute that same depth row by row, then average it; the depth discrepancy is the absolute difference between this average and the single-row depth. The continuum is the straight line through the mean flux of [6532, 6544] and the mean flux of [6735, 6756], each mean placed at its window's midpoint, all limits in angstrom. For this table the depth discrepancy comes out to 0.036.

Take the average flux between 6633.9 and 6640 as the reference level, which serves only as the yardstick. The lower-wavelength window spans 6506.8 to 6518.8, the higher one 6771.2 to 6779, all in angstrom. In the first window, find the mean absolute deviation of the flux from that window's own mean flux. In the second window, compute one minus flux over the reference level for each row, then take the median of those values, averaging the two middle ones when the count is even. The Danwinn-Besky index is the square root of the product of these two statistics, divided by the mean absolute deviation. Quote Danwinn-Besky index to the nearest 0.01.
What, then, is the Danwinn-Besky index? 0.24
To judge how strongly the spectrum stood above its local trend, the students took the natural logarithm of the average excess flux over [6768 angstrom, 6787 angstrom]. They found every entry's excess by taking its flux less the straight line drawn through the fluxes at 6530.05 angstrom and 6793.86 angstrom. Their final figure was -1.2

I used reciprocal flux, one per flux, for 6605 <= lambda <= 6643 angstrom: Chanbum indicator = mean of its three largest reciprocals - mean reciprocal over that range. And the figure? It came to 0.0048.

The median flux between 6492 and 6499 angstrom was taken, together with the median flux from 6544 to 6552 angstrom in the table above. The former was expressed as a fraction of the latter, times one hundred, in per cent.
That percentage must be 93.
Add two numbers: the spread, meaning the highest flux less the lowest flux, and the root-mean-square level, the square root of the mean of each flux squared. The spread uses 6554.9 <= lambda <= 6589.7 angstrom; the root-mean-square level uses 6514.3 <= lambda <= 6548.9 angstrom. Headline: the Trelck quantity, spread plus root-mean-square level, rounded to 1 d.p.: 15.3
